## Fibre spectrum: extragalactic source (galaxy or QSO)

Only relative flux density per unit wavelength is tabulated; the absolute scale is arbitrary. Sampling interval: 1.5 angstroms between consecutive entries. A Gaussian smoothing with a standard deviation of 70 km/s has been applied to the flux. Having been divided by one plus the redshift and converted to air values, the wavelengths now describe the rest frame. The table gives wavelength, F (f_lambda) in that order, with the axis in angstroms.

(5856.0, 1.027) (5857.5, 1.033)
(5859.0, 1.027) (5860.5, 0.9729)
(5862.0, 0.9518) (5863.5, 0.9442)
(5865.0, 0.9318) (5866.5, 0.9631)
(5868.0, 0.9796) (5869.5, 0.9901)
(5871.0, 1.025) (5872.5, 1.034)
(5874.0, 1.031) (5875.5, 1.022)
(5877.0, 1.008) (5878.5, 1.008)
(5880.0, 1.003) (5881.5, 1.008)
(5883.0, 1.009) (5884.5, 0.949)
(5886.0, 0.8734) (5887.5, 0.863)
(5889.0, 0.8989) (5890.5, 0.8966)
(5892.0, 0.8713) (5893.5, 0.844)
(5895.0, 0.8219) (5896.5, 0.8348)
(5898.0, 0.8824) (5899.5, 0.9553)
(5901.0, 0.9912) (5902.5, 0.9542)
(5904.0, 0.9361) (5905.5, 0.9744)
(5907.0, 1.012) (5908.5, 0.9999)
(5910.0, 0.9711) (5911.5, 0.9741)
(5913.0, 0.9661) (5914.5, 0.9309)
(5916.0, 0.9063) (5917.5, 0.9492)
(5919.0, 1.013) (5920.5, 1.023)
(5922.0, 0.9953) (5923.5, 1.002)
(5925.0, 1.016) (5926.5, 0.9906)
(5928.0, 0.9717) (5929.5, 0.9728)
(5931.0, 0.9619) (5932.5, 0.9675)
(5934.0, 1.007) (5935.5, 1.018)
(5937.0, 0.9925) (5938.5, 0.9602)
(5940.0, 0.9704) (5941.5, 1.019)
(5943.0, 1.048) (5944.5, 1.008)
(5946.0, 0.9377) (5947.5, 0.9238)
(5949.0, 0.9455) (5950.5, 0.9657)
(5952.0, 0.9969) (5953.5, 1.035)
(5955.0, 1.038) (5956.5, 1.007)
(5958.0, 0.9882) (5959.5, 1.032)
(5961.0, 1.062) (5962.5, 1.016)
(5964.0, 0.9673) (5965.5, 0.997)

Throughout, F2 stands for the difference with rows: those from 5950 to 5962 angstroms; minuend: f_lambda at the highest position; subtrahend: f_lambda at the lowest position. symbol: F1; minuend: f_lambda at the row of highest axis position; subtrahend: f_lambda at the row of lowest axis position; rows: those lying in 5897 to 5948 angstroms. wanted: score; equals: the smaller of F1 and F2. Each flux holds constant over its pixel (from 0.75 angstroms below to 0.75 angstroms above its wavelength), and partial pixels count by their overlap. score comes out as 0.04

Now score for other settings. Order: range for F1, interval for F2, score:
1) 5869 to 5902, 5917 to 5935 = 0.00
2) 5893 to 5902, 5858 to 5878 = -0.02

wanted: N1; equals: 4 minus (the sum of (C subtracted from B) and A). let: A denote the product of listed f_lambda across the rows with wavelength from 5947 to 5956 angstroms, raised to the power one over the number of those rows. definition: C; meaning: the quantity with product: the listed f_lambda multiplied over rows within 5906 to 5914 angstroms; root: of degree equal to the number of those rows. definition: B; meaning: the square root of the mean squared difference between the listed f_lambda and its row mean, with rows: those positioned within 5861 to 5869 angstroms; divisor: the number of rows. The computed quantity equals 3.98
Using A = 0.98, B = 0.016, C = 0.984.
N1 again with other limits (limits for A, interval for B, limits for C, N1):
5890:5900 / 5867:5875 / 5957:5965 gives 4.12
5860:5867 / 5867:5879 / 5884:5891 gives 3.92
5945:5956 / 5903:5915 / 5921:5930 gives 3.99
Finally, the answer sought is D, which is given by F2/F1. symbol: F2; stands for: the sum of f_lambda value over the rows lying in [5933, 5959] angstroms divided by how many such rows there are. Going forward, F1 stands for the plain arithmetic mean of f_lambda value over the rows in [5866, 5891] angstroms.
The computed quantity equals 1.02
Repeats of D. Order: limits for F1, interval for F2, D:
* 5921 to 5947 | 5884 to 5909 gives 0.92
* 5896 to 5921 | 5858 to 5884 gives 1.04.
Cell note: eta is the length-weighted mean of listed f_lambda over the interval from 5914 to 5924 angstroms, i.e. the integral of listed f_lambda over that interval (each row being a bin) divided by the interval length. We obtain 0.97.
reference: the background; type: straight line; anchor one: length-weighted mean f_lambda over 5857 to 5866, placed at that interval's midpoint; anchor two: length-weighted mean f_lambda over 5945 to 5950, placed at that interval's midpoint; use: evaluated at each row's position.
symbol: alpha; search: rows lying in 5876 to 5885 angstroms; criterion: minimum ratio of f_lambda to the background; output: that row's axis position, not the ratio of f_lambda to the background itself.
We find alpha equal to 5884.5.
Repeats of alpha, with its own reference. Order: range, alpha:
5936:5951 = 5947.5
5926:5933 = 5931.0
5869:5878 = 5869.5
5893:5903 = 5895.0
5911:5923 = 5916.0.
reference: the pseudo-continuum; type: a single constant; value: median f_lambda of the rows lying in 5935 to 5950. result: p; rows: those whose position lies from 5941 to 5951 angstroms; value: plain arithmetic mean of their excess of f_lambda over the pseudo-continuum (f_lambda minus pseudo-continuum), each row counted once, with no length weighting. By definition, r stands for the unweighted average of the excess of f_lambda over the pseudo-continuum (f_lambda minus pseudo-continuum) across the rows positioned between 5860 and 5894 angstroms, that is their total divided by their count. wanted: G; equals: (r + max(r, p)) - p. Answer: -0.02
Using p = -0.003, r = -0.02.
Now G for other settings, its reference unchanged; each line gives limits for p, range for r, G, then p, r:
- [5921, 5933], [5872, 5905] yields -0.04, 0.003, -0.04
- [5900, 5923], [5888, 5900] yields -0.11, -0.008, -0.11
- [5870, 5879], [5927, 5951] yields 0.00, 0.040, 0.00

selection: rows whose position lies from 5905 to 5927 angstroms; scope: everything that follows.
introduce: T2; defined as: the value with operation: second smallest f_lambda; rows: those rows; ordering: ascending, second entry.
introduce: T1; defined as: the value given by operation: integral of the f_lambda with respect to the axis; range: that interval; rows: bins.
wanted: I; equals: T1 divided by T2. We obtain 23.2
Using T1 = 21.6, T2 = 0.9309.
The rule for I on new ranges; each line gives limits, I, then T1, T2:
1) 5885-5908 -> 25.0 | 20.9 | 0.8348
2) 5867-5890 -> 25.8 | 22.5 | 0.8734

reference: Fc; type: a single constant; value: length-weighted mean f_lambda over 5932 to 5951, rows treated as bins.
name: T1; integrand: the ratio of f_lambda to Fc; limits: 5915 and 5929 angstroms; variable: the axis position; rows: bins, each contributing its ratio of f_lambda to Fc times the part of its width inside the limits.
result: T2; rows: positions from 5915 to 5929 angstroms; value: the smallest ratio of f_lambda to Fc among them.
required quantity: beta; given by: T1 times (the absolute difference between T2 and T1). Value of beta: 184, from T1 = 14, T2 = 0.92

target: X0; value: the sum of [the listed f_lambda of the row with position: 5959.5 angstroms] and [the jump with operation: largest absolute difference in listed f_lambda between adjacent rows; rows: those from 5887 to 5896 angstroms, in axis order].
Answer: 1.07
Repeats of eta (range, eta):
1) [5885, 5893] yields 0.88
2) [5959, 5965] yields 1.02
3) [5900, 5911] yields 0.98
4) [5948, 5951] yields 0.95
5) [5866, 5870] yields 0.98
